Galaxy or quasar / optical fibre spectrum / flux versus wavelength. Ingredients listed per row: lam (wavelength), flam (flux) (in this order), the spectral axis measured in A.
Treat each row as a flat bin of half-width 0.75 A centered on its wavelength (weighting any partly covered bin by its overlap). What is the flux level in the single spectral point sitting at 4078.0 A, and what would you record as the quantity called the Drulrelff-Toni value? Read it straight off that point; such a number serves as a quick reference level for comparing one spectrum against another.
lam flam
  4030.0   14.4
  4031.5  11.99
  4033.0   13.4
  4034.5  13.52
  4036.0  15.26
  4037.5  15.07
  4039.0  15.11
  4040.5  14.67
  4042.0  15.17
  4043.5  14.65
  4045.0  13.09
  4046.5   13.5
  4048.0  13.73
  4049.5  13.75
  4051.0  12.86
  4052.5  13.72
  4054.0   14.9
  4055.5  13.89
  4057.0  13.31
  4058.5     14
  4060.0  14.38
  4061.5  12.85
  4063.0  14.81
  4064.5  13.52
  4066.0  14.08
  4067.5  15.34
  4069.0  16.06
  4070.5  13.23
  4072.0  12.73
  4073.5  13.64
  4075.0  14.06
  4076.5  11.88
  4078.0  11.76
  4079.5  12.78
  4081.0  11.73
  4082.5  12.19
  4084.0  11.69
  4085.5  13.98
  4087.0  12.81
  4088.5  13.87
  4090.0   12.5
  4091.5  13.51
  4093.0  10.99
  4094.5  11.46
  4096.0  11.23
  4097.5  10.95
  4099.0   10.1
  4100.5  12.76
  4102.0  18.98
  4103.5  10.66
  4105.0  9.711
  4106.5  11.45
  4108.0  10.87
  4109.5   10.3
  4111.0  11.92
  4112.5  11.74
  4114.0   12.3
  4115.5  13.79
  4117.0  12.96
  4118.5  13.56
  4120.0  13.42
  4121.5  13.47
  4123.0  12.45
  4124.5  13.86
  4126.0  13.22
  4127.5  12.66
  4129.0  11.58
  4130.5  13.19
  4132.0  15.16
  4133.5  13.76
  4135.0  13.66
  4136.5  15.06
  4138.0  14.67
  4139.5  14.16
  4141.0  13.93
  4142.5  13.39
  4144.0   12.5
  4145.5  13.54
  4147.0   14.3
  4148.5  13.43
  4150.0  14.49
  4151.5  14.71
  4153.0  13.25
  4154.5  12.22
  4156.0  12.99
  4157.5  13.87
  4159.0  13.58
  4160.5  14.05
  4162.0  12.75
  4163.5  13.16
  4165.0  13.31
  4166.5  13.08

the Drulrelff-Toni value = 11.76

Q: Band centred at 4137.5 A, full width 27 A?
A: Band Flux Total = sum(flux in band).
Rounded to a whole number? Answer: 247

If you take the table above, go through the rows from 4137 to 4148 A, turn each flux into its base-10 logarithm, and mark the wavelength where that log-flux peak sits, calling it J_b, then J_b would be 4138.0 A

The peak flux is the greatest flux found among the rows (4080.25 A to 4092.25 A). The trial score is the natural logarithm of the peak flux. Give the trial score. 2.64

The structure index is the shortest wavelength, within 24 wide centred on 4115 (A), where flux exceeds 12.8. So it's 4115.5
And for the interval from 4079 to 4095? 4085.5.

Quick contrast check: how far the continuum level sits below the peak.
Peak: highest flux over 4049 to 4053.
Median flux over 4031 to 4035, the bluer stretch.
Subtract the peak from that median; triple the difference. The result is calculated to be -1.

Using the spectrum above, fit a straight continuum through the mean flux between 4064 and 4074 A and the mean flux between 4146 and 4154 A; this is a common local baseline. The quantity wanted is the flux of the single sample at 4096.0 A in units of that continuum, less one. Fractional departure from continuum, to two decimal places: -0.20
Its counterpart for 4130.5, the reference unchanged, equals -0.06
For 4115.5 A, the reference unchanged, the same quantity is -0.02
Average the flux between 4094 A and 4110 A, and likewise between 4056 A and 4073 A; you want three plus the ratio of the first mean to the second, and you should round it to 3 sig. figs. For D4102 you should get 3.83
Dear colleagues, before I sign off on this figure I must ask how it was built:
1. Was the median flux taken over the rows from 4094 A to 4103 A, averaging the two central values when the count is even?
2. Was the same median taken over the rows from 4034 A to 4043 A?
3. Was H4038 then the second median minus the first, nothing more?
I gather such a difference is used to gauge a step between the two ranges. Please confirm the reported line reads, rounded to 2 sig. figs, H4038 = 3.7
